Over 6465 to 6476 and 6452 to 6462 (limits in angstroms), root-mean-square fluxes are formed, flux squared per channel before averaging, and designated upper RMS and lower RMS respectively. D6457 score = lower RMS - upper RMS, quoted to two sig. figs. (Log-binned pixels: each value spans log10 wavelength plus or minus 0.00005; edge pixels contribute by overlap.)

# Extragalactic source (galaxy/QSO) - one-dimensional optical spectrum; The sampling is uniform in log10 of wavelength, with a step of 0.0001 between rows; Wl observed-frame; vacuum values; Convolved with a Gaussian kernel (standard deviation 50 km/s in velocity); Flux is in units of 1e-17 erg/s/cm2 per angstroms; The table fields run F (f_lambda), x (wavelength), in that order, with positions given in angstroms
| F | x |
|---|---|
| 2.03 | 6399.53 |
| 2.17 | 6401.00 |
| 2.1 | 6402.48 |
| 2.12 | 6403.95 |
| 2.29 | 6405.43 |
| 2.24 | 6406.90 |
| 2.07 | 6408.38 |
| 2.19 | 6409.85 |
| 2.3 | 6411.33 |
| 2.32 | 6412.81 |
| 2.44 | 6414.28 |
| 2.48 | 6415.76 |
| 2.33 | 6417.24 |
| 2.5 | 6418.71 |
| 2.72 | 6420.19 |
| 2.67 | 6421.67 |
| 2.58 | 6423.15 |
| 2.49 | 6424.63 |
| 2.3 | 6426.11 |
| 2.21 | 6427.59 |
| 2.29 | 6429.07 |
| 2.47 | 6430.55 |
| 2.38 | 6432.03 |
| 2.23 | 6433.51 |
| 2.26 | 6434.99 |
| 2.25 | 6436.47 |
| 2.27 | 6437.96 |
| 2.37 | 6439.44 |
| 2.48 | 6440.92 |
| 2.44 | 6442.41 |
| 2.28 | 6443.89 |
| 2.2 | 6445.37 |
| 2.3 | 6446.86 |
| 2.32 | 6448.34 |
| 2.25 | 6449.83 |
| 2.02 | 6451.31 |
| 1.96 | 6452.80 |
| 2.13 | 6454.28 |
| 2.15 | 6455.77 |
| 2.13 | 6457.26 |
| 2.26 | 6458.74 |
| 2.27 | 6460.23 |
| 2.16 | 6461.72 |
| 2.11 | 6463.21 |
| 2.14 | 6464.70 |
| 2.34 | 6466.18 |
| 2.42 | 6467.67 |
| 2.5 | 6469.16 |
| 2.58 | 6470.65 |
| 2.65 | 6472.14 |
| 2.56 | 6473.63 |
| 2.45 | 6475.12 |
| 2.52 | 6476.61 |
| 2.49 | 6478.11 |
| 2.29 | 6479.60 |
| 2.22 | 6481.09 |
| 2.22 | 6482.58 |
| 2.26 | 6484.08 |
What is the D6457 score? -0.35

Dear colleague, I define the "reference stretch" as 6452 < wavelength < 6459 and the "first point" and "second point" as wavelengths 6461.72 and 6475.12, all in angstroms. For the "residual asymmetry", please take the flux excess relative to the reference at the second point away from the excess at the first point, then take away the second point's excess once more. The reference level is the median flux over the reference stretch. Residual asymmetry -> -0.6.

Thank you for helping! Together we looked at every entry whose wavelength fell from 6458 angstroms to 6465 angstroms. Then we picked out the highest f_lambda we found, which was 2.27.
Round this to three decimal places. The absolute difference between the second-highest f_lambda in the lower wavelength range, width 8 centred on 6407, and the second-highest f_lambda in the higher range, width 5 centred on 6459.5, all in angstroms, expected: 0.020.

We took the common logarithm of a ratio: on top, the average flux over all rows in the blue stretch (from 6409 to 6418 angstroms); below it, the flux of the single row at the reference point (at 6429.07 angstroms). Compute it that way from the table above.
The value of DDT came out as 0.010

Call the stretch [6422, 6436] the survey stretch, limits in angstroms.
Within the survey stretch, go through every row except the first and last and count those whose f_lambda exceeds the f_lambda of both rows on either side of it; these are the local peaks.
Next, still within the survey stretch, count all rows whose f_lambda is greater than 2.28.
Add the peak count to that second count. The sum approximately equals 7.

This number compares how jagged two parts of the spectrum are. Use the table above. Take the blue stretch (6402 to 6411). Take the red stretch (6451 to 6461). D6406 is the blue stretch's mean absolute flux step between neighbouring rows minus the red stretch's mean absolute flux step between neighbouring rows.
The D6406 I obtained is 0.038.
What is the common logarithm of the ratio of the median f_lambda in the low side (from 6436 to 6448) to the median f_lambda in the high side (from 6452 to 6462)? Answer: 0.03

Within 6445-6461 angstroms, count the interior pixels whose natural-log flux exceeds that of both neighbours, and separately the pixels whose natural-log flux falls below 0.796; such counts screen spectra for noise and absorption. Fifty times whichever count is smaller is 100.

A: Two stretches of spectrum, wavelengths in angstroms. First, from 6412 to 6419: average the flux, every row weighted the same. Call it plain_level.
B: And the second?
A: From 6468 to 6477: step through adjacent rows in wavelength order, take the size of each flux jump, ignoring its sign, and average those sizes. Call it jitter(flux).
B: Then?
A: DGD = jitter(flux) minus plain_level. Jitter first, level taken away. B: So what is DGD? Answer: -2.33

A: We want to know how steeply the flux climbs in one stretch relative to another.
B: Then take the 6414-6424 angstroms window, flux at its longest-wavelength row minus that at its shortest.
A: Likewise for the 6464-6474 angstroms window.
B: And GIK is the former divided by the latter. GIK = 0.33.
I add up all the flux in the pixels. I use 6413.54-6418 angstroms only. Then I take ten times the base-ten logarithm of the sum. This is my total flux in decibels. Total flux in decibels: 8.6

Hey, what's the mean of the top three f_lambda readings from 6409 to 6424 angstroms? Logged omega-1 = 2.66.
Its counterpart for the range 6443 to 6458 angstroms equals 2.30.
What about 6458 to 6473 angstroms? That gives 2.58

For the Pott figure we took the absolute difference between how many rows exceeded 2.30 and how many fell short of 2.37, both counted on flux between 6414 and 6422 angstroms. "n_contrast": 5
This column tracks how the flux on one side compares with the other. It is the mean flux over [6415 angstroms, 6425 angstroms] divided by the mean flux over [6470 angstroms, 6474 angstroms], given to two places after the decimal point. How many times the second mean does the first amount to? 0.98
